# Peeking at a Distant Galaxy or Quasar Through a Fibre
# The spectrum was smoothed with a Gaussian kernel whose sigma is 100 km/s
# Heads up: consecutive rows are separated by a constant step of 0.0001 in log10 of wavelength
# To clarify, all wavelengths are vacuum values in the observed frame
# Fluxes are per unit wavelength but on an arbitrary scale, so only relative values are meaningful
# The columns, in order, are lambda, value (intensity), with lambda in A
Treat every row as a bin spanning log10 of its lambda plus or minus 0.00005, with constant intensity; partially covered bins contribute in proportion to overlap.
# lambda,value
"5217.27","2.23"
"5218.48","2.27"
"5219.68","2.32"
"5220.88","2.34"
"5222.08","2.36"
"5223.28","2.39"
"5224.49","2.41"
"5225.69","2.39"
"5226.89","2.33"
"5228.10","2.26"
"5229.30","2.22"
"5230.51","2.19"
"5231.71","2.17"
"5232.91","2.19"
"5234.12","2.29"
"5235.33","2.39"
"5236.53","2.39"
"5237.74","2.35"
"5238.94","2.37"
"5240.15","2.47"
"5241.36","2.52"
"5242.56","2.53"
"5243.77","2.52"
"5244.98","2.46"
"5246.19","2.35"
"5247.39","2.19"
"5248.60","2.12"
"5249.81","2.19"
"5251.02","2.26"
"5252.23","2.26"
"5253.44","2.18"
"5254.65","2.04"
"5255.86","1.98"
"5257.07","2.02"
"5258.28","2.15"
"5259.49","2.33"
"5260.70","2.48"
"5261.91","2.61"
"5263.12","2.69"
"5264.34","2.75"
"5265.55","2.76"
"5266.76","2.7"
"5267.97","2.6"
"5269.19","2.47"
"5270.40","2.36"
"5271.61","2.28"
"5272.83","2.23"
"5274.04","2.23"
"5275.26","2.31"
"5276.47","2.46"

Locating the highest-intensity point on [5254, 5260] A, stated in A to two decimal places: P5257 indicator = 5259.49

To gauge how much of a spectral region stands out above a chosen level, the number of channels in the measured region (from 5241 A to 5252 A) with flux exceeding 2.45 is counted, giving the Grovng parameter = 4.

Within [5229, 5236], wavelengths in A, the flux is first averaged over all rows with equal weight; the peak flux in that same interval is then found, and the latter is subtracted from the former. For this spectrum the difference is -0.15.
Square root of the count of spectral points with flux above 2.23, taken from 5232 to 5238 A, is 2.00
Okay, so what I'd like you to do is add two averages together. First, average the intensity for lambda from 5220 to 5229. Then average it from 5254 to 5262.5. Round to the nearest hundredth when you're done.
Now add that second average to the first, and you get 4.58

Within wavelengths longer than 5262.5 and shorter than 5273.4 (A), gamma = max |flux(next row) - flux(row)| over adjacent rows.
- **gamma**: 0.13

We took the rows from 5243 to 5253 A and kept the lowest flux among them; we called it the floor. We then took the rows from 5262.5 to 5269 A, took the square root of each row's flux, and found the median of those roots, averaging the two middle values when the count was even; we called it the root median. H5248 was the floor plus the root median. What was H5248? 3.76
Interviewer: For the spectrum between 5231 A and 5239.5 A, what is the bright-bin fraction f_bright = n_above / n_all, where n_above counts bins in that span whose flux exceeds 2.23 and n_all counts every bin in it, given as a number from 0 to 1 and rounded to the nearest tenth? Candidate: 0.7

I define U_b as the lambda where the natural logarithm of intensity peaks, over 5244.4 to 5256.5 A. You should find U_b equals 5244.98 A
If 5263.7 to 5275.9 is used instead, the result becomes 5265.55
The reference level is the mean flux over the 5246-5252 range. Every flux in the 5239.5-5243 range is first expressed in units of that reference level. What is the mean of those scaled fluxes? 1.13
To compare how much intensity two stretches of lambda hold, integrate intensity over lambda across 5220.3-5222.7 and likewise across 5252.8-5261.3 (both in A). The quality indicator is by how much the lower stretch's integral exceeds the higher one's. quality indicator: -13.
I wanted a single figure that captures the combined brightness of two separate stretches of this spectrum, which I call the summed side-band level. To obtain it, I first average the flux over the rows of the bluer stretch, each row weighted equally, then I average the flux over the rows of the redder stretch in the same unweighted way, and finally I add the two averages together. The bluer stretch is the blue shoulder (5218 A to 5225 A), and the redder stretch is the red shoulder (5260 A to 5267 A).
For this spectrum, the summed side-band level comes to 5.01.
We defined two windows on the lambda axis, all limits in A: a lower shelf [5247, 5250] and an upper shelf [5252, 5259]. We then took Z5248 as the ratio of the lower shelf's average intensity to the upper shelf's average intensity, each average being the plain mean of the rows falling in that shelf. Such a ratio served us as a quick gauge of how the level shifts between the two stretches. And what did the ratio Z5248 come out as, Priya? 1.03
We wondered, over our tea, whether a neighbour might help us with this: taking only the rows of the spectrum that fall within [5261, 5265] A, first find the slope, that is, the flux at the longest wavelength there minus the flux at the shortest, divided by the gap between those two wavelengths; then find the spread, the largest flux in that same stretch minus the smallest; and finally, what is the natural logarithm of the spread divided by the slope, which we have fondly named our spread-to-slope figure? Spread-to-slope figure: 0.9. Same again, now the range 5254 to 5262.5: 2.1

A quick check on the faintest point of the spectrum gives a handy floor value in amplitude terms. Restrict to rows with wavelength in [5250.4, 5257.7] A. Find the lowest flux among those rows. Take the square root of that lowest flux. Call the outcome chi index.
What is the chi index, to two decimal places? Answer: 1.41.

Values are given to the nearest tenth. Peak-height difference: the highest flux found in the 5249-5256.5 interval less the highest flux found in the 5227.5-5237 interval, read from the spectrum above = -0.1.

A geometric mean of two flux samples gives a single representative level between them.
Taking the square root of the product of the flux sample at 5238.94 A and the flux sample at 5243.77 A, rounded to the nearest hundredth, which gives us 2.44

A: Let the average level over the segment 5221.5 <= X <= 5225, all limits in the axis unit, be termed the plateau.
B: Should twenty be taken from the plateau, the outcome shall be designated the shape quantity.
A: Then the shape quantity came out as -17.6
